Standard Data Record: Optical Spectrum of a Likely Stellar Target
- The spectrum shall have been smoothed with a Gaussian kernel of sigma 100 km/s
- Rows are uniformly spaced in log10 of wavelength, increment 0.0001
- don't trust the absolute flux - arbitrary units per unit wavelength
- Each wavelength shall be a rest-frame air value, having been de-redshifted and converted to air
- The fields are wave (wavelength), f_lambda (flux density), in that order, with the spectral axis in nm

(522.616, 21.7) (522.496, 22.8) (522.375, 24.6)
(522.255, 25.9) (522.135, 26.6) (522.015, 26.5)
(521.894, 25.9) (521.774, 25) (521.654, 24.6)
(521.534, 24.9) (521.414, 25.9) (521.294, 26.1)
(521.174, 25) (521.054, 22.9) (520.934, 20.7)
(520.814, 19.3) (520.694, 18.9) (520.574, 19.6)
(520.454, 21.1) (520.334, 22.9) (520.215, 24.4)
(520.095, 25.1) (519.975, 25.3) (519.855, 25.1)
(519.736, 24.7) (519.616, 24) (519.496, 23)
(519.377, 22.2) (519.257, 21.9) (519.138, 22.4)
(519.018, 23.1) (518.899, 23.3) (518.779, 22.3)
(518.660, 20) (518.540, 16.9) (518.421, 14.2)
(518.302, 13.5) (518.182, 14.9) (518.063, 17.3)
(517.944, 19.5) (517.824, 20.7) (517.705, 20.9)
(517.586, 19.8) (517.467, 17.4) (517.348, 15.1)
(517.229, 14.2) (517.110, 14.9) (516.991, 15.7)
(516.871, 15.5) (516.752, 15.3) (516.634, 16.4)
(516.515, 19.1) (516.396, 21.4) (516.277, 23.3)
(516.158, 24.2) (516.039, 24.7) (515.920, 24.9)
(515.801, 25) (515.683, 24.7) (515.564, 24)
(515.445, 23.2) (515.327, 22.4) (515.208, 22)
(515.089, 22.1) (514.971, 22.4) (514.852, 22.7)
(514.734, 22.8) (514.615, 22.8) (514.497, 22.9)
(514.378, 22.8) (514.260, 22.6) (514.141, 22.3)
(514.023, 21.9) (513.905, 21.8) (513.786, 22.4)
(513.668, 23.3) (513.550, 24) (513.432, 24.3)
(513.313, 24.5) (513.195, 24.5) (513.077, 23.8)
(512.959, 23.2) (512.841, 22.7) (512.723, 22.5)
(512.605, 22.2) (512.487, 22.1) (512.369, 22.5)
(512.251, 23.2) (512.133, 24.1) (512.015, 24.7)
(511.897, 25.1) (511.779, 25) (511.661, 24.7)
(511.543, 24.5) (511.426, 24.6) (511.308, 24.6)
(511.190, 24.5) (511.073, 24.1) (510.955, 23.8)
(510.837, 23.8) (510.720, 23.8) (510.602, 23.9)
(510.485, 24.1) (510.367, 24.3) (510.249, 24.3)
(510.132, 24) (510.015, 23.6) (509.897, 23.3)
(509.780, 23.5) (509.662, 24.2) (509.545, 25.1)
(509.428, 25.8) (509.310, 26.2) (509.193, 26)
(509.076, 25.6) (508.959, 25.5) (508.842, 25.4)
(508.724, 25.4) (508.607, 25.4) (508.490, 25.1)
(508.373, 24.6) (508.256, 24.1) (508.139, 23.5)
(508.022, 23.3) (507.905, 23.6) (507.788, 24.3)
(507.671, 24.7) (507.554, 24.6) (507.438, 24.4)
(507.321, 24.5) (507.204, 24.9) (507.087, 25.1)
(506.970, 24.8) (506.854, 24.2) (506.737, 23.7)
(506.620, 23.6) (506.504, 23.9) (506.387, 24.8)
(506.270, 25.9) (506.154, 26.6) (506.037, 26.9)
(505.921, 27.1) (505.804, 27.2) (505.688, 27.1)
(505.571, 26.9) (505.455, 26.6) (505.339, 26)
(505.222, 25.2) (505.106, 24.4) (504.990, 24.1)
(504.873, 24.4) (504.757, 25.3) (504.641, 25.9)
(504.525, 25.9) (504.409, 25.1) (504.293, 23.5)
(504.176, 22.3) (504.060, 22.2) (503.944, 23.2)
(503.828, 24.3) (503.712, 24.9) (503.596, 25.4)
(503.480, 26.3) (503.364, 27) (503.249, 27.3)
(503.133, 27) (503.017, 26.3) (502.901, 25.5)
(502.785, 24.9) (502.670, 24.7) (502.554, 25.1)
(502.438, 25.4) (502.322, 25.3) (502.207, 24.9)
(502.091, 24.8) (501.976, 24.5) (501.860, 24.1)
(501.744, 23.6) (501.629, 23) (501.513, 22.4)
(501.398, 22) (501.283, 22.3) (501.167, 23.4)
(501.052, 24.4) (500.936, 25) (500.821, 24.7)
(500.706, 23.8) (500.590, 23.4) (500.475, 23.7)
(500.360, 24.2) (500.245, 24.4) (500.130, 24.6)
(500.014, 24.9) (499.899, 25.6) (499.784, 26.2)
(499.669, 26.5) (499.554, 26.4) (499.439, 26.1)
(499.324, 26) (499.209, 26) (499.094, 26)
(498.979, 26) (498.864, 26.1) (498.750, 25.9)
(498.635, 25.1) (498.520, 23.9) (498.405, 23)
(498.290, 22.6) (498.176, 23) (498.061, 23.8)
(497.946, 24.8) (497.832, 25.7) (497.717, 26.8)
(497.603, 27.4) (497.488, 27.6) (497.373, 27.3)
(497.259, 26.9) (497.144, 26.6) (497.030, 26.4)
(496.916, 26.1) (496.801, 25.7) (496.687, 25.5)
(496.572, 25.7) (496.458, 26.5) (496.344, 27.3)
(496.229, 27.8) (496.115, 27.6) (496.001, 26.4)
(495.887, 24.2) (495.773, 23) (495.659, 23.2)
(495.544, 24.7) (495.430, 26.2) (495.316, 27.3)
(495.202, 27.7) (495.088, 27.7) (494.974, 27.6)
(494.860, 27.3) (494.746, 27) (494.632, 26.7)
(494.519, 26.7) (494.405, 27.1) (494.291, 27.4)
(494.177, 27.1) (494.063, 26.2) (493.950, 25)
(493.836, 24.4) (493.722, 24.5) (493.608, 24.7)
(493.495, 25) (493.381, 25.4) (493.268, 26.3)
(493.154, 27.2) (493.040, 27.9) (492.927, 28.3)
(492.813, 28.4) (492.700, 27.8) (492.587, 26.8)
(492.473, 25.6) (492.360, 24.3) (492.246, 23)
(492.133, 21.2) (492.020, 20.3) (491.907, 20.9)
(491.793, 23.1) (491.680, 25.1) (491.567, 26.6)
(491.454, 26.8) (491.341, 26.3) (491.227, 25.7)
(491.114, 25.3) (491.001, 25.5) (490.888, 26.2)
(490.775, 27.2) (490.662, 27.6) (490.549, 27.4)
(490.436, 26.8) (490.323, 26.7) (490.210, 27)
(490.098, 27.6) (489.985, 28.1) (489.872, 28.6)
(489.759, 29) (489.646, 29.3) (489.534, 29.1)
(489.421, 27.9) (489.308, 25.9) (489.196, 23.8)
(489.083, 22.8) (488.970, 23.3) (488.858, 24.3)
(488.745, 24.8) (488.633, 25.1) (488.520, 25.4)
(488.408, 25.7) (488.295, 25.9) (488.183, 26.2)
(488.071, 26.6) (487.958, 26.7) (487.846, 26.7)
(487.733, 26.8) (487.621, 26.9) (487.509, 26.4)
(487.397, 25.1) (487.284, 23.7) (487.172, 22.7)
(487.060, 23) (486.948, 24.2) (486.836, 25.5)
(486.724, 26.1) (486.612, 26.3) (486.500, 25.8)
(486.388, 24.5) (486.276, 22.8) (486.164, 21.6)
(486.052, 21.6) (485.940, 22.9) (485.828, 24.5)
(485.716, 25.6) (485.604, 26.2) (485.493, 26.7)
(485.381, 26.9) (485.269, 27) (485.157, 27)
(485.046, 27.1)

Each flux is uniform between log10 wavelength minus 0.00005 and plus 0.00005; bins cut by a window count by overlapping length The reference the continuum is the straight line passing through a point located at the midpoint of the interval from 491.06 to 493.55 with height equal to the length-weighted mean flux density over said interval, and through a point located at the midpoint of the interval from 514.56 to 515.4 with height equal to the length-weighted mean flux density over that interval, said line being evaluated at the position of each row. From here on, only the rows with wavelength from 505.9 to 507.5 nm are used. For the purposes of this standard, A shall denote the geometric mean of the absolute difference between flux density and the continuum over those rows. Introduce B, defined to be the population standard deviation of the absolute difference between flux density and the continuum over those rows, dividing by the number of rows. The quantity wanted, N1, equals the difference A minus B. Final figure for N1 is -0.07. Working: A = 1.0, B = 1.08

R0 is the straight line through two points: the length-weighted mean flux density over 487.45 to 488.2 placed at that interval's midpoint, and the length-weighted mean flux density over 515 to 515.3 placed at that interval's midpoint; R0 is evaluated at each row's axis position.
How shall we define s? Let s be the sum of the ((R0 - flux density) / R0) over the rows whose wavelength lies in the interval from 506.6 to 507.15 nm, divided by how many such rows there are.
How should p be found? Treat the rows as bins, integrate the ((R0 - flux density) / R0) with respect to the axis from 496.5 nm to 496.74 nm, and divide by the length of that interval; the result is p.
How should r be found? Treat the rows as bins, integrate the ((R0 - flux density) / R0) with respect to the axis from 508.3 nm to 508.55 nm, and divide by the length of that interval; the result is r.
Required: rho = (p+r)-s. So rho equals -0.053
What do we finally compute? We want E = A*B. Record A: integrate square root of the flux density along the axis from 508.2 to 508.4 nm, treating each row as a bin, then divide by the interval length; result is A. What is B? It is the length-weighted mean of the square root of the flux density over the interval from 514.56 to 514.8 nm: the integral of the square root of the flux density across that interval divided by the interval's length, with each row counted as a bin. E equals 23.6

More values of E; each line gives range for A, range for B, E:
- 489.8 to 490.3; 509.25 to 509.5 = 26.8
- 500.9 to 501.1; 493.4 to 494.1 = 24.7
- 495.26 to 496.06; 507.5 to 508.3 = 24.5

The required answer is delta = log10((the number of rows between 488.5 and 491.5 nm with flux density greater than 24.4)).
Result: 1.36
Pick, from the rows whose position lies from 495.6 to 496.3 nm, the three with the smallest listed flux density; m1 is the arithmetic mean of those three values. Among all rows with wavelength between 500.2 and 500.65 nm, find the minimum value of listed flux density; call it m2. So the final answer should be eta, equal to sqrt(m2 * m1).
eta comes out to 23.4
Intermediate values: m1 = 23.47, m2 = 23.4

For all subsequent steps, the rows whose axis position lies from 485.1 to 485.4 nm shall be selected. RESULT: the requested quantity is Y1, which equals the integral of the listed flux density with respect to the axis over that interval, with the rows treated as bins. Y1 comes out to 8.1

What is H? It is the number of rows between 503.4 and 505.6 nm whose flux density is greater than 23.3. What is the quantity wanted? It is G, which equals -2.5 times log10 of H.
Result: -3.01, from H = 16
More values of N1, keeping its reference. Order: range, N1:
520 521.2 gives 0.88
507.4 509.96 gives 0.09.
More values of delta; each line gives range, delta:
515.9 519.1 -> 0.30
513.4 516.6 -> 0.60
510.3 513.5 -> 1.00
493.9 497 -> 1.38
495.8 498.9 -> 1.32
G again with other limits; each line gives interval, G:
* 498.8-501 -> -3.20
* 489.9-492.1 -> -3.01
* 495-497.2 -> -3.08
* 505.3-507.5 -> -3.20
